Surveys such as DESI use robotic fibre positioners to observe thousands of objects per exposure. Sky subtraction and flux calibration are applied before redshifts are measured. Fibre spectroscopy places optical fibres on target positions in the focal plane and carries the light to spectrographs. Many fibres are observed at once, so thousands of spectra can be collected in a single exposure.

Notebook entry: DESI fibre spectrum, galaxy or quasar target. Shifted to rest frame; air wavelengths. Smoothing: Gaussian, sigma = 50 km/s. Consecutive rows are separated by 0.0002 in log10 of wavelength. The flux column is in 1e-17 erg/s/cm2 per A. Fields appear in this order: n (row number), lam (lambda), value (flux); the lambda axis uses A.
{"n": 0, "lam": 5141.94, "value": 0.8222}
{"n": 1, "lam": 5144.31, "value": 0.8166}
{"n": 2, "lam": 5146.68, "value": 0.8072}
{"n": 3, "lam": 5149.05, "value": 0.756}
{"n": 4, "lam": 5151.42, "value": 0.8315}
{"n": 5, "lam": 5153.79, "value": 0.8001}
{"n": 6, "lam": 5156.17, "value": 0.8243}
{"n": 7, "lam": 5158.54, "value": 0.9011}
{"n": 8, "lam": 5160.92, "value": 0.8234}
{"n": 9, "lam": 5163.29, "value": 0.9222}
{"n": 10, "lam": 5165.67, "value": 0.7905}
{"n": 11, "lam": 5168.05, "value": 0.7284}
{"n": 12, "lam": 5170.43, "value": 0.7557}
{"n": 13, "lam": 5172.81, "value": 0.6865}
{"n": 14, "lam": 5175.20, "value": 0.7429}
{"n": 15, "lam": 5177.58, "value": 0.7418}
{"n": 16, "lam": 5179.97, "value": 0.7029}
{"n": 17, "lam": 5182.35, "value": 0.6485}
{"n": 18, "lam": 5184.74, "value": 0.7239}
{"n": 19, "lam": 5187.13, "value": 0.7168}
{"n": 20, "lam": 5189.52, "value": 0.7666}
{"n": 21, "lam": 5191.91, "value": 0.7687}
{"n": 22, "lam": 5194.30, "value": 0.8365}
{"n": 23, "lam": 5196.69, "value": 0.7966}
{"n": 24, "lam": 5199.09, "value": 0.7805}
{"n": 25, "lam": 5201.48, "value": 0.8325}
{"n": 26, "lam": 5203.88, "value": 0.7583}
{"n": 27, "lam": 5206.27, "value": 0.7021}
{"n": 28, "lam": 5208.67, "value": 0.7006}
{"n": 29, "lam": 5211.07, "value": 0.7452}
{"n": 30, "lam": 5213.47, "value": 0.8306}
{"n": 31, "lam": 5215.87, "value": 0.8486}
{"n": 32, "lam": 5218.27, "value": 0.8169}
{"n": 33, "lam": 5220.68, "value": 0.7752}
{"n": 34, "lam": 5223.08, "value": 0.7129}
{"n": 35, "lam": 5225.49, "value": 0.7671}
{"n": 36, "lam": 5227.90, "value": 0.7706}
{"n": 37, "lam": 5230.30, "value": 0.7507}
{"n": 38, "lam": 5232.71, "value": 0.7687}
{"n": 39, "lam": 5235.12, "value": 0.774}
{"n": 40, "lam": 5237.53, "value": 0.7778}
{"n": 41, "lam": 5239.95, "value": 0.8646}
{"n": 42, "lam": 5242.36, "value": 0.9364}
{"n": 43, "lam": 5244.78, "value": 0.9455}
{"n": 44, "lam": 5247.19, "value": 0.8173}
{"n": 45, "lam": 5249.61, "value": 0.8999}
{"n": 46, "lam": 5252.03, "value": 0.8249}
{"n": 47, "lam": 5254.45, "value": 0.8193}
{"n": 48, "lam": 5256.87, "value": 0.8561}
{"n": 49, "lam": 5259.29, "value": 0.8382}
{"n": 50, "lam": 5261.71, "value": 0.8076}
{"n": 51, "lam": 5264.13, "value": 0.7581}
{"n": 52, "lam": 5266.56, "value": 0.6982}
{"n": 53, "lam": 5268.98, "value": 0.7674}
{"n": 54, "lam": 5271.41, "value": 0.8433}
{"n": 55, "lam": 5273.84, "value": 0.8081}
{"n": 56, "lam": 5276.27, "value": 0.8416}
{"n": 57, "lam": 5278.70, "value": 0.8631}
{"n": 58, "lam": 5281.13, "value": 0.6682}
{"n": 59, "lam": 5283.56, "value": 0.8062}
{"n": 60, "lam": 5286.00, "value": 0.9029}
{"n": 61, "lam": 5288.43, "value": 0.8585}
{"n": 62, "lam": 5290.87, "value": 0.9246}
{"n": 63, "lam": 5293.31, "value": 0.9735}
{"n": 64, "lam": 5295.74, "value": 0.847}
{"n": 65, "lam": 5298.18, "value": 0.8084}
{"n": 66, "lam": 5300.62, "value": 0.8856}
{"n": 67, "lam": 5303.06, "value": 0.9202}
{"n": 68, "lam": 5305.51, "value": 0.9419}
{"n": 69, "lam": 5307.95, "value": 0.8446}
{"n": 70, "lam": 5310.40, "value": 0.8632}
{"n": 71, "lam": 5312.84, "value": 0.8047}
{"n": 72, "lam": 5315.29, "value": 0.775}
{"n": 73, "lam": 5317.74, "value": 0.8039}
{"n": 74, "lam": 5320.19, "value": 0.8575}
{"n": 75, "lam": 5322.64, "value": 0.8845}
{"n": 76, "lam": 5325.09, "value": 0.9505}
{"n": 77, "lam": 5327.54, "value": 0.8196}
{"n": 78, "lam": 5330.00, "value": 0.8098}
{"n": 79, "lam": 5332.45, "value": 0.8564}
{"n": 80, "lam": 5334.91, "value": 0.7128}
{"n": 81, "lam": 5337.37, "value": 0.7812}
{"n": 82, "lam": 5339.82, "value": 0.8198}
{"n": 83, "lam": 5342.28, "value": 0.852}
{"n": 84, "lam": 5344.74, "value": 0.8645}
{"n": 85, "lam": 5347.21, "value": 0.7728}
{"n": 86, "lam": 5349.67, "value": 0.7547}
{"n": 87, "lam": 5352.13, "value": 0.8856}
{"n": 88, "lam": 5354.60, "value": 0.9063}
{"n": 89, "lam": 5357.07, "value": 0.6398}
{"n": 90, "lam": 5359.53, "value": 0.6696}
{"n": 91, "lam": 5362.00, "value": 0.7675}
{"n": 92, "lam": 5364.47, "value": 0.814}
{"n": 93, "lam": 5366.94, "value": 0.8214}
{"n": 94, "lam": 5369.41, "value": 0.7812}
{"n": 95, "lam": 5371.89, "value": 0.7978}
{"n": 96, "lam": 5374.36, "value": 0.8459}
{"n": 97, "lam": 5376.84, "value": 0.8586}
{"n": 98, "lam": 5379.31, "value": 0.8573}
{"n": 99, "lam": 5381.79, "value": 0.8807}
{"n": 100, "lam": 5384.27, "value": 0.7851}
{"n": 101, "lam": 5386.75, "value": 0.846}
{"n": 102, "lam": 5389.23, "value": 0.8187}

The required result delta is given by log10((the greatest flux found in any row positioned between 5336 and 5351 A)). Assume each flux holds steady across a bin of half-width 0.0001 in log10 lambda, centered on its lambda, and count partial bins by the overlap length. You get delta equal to -0.063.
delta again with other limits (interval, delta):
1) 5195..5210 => -0.080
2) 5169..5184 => -0.122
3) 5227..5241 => -0.063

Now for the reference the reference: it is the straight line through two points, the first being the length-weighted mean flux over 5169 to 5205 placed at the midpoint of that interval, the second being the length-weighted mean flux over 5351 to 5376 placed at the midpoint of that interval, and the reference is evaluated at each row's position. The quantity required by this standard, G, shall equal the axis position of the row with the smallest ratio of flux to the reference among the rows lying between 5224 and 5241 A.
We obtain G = 5230.30 A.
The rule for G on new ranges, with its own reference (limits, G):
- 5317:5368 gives 5357.07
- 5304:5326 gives 5315.29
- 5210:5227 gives 5223.08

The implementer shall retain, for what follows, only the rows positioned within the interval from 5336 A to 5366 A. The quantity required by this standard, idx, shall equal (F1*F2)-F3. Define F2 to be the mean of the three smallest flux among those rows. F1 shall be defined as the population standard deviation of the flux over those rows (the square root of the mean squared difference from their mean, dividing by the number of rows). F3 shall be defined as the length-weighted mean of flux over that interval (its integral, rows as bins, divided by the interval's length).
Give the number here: -0.74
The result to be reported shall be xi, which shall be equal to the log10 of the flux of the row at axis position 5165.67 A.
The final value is -0.10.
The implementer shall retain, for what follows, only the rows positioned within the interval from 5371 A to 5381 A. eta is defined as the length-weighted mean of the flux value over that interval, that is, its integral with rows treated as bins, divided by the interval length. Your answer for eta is 0.844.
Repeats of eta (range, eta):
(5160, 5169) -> 0.819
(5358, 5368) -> 0.764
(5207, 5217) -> 0.777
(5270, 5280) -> 0.836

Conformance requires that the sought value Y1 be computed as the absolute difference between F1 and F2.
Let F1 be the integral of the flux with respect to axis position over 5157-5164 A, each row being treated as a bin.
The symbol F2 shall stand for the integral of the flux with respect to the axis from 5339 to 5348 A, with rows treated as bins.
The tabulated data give 1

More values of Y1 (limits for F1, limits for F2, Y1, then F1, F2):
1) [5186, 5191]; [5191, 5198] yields 2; 3.7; 6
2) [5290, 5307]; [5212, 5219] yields 9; 15.3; 6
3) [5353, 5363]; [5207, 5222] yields 4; 7.5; 12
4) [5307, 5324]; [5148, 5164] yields 1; 14.2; 13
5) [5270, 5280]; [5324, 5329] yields 4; 8.4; 4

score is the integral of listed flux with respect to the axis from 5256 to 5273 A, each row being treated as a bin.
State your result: 13.5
